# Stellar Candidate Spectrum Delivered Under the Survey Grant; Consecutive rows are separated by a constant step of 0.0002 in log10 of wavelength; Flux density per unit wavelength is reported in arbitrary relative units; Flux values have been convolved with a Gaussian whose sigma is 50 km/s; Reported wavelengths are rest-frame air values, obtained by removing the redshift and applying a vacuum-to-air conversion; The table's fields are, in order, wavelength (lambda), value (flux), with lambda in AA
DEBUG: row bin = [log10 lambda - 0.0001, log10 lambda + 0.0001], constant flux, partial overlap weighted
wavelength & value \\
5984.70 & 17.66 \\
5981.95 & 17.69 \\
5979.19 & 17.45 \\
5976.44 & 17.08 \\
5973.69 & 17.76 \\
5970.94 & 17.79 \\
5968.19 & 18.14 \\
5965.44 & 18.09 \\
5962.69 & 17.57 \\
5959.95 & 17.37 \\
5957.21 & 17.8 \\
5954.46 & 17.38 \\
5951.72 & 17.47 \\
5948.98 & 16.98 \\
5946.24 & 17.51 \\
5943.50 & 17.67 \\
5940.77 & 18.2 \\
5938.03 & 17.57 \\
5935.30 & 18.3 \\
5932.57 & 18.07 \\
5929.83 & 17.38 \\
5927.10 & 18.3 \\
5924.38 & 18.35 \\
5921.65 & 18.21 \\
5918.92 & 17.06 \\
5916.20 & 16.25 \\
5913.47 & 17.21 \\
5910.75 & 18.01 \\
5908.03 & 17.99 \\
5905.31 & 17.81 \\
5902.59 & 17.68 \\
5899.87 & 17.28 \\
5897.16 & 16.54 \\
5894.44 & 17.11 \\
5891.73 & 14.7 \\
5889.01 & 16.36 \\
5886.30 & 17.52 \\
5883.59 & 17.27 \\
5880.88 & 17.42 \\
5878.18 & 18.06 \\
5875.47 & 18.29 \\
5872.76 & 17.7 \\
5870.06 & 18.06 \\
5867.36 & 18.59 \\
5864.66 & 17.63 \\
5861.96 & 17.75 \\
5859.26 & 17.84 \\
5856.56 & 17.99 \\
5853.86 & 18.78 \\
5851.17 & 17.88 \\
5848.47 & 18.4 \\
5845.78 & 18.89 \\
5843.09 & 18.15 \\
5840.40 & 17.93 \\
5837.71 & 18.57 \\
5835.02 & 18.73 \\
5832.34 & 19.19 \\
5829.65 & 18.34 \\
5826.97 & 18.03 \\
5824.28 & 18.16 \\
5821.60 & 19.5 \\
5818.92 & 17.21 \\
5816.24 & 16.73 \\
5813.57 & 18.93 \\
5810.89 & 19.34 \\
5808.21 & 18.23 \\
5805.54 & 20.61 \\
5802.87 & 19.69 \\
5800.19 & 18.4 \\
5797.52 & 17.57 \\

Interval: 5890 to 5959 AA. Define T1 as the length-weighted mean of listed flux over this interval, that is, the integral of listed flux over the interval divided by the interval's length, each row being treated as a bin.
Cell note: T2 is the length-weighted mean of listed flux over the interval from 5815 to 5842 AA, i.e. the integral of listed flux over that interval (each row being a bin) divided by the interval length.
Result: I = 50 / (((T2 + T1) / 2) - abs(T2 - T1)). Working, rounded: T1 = 17.5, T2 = 18.2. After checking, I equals 2.93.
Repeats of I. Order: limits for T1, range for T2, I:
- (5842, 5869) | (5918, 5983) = 2.86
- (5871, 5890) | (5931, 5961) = 2.86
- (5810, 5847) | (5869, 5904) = 3.01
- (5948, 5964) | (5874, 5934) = 2.88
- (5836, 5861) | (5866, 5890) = 2.87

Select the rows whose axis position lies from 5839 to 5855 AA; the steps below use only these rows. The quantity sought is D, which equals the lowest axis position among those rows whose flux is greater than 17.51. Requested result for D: 5840.40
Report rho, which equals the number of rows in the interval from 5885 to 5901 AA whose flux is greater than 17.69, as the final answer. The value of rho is 0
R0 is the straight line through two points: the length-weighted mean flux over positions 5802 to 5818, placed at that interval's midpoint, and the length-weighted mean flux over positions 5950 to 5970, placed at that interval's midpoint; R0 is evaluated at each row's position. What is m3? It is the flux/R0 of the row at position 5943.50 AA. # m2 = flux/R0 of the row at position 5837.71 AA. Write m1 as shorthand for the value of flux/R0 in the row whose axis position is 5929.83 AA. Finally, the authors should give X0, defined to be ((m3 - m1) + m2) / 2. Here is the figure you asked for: 0.509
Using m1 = 0.97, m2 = 1.00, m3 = 0.99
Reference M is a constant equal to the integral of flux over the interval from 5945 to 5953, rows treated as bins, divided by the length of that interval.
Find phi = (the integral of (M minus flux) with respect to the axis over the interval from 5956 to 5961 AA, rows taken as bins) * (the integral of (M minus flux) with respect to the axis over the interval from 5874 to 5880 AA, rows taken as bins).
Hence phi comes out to 7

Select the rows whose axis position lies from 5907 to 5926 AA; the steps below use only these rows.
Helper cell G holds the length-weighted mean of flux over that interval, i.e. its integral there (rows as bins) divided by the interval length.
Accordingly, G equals 17.6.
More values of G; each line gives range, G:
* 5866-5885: 17.9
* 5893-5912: 17.5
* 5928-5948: 17.8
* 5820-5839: 18.6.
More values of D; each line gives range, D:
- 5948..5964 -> 5957.21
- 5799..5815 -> 5800.19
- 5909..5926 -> 5910.75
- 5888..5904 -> 5902.59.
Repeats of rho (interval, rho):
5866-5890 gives 5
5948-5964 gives 1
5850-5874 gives 8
